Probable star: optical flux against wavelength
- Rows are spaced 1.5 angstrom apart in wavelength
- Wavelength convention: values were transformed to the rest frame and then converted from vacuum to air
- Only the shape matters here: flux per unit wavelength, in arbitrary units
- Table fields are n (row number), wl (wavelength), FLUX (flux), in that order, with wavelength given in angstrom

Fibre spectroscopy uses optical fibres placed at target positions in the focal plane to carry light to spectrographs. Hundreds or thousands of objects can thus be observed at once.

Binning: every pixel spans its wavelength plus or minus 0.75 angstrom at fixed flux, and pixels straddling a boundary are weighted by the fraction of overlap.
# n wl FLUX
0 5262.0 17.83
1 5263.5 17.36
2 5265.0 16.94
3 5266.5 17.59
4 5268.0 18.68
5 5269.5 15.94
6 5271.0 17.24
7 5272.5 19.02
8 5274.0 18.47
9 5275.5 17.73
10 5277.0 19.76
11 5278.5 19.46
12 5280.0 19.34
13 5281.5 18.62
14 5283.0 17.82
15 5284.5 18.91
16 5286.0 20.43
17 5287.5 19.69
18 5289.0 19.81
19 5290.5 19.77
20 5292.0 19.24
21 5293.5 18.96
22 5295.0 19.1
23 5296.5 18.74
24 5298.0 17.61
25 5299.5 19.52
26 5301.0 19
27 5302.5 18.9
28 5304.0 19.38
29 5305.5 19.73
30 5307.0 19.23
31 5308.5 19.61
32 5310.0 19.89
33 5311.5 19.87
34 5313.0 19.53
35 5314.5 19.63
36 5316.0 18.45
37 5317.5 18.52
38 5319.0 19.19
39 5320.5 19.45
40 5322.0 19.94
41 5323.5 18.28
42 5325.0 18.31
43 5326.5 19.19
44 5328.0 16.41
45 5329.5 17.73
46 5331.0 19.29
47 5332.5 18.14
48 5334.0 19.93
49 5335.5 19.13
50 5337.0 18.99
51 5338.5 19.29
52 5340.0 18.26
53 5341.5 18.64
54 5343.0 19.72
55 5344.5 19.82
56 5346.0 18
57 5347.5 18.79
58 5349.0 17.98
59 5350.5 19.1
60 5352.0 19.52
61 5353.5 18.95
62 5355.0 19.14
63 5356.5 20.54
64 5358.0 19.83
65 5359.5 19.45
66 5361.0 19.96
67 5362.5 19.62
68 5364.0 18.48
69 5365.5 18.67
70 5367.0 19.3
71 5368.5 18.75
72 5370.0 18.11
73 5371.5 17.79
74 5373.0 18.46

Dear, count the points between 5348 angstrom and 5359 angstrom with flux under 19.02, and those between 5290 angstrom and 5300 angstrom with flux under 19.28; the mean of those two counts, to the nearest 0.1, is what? 3.5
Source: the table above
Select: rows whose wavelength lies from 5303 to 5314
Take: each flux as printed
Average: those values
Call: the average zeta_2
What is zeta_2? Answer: 19.6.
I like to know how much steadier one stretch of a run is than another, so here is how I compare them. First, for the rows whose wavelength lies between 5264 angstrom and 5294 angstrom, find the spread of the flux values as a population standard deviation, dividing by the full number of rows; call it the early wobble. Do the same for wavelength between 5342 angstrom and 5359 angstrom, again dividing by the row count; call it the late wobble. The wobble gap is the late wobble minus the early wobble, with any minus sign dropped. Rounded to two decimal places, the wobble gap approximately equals 0.37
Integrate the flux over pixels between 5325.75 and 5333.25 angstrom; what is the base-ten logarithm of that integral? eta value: 2.13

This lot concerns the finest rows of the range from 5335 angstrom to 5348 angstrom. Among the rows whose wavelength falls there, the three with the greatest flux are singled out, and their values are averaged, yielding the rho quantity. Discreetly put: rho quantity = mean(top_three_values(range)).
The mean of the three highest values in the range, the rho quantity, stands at 19.6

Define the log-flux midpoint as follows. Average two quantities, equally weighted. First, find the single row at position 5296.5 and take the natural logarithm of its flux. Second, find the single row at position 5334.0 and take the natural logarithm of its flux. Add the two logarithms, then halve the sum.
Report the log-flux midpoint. 2.96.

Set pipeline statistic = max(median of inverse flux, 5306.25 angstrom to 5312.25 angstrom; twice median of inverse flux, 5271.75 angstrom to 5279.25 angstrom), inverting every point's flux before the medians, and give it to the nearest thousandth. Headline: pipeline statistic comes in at 0.105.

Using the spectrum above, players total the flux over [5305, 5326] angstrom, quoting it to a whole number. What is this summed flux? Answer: 270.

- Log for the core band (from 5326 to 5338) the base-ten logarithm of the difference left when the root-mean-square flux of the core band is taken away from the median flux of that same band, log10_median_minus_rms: -0.37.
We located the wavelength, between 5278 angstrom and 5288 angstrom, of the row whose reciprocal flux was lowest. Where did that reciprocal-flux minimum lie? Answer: 5286.0 angstrom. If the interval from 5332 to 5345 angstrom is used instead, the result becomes 5334.0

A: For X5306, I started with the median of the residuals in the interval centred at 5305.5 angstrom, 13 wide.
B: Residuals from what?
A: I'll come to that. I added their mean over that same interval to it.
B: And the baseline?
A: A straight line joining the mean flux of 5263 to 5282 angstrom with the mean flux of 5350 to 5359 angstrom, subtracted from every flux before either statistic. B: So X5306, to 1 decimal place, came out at 1.6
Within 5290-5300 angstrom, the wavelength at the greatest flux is 5290.5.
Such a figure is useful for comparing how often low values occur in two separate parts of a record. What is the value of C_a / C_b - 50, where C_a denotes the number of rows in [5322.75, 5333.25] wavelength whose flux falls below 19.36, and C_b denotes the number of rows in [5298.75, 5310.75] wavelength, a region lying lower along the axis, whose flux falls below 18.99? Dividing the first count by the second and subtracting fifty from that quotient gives -43.0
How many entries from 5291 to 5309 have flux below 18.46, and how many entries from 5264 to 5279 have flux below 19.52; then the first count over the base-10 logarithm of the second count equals 1.0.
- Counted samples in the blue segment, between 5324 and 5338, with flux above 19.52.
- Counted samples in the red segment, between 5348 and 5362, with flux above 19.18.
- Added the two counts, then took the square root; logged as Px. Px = 2.4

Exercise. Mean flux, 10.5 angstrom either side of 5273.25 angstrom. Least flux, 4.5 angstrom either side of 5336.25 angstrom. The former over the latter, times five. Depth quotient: 5.0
